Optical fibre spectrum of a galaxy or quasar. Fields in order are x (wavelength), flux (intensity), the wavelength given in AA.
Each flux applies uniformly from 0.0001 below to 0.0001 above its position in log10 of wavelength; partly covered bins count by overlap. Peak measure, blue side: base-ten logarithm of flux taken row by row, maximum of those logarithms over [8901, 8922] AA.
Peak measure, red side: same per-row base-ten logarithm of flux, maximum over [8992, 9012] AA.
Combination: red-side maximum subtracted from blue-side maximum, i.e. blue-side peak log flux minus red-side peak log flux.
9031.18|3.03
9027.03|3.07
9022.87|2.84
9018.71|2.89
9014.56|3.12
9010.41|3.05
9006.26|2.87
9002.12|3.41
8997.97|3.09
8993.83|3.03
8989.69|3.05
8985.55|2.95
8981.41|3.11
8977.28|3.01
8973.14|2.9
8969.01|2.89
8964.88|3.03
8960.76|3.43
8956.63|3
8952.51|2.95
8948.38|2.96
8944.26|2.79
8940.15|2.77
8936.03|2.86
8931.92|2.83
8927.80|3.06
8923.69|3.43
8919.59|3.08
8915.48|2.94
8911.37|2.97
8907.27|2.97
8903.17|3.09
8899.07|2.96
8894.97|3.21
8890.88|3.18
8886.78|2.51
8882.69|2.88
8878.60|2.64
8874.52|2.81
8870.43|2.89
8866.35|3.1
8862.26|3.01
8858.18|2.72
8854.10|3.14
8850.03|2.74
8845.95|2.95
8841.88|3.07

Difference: -0.04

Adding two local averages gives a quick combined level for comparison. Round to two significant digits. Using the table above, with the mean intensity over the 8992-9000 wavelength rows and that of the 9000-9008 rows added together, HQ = 6.2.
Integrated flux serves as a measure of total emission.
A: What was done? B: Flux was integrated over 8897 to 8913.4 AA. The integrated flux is 49.2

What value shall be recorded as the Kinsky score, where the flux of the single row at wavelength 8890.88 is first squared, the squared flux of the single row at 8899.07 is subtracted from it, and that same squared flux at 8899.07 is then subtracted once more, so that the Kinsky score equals -7.4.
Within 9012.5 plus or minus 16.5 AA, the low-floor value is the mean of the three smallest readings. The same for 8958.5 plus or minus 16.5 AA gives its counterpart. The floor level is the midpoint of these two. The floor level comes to 2.86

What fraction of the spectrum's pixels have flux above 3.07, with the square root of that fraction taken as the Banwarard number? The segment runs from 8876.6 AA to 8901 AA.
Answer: 0.58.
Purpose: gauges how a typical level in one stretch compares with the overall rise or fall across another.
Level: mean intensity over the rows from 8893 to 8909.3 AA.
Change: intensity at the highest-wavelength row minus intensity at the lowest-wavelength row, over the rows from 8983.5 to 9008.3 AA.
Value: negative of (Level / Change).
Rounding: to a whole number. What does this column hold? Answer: 38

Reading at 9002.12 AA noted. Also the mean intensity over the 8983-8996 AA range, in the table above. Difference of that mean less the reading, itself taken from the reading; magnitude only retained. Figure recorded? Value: 3.81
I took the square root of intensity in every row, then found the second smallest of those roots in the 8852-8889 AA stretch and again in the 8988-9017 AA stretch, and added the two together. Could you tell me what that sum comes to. 3.37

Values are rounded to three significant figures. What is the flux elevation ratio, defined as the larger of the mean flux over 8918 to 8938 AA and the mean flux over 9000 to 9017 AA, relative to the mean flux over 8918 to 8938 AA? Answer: 1.02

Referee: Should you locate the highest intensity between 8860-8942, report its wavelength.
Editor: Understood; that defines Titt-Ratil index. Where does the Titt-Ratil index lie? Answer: 8923.69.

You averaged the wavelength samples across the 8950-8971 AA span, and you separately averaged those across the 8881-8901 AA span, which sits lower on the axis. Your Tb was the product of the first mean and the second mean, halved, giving 4.51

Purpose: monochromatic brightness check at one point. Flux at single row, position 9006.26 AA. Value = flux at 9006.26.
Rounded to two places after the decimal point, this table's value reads 2.87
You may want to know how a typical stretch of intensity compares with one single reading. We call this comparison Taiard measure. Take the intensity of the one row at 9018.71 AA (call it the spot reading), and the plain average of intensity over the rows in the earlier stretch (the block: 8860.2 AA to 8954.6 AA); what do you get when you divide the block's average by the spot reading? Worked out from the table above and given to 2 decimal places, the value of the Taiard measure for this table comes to 1.02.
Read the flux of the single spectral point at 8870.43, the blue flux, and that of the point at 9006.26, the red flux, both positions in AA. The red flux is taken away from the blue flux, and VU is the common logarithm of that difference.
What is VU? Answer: -1.7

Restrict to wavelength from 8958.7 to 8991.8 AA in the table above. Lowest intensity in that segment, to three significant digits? 2.89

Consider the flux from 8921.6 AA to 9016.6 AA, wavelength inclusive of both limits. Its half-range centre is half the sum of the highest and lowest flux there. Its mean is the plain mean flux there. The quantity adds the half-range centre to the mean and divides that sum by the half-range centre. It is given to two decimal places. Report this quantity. 1.98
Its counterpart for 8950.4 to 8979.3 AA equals 1.96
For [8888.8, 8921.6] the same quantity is 1.99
